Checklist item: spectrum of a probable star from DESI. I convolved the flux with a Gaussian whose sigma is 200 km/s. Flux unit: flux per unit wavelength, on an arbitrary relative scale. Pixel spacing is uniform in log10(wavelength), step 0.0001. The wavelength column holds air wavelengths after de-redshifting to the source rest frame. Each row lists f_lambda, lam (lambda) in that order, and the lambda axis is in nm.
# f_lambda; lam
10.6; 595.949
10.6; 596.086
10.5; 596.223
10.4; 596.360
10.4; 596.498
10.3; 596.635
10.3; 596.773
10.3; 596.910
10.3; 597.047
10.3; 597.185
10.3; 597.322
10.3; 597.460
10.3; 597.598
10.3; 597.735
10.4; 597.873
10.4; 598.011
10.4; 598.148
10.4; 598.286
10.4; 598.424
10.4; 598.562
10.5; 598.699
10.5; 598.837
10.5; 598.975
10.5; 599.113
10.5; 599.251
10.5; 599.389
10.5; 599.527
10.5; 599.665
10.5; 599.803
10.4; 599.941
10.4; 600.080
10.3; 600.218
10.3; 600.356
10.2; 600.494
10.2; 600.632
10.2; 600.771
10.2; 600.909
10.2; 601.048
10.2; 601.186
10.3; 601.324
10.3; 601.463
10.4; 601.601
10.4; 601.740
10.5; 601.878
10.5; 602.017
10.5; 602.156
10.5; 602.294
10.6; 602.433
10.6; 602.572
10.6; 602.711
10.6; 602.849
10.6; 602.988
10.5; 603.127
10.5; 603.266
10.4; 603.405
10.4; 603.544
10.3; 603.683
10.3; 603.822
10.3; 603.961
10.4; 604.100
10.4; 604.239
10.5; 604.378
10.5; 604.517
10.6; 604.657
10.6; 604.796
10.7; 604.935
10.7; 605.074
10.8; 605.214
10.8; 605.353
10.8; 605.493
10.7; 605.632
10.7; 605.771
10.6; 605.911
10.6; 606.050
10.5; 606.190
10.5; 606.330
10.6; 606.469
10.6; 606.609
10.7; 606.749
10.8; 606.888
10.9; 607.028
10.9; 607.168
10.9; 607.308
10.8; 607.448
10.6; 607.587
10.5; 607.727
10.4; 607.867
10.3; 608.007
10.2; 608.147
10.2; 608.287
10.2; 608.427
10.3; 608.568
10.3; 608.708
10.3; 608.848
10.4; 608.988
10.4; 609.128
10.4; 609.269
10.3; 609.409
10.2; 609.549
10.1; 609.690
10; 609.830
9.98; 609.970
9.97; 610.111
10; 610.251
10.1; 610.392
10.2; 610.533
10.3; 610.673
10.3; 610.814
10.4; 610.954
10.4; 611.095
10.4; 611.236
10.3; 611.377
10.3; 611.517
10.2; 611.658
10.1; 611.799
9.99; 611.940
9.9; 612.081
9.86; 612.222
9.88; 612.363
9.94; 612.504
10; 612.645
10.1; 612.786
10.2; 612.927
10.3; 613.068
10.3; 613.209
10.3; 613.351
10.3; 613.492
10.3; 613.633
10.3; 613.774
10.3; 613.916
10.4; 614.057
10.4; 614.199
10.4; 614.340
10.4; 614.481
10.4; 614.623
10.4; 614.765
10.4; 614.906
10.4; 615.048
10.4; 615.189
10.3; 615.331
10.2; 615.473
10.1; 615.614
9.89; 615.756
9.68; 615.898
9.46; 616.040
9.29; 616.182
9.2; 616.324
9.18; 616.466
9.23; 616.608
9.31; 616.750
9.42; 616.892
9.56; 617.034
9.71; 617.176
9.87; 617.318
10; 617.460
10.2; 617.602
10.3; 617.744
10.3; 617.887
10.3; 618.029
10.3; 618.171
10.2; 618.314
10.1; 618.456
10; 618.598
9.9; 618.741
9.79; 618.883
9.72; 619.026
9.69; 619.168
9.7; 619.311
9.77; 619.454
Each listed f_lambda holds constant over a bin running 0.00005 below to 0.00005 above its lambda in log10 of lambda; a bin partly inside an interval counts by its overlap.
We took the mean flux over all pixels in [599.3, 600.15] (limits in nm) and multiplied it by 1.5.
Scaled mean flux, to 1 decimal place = 15.7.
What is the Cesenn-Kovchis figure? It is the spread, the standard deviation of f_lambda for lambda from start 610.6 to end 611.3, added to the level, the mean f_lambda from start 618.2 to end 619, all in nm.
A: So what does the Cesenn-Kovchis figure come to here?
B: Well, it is 10.0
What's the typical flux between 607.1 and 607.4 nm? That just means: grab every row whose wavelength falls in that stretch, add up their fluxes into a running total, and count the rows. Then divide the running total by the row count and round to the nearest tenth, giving 10.9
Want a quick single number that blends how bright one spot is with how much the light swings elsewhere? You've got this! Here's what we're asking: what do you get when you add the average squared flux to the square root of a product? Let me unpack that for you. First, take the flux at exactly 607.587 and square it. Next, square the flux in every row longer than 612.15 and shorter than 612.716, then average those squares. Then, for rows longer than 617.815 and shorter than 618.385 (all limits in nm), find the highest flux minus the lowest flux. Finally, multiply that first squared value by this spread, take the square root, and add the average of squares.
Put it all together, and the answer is 102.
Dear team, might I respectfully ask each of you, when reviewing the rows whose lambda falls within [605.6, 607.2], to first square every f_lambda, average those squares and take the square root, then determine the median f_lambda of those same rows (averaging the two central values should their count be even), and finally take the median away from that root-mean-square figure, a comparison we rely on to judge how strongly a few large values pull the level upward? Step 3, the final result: 0.026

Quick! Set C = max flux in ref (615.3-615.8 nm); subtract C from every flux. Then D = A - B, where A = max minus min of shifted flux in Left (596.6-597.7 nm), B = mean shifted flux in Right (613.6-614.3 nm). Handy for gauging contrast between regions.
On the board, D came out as 0.0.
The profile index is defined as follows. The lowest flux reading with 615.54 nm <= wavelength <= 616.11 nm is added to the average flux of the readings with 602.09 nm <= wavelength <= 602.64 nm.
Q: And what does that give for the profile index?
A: 20.0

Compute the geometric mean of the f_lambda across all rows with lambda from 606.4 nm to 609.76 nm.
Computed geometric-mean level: 10.5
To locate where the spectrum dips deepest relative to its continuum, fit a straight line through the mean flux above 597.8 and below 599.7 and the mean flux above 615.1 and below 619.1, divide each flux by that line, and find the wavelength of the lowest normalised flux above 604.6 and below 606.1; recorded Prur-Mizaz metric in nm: 604.657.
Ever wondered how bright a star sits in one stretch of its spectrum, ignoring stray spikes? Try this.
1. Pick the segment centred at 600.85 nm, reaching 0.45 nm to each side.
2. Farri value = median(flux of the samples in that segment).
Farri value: 10.2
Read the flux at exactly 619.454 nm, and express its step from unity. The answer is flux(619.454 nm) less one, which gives 8.77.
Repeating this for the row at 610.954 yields 9.40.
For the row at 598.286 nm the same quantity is 9.40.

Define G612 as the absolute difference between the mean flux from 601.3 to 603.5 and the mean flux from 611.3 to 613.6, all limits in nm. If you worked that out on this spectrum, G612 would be 0.36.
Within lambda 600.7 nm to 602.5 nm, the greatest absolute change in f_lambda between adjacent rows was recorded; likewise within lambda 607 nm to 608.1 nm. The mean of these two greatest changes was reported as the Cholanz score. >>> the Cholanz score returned 0.15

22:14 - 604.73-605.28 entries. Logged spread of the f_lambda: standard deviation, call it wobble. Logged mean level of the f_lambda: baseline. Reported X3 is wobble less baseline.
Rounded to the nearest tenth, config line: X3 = -10.6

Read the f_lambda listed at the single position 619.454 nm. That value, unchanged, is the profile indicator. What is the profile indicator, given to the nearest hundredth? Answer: 9.77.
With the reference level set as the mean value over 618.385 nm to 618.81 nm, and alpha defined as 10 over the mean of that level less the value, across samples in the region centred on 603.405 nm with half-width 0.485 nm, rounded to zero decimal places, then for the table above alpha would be -23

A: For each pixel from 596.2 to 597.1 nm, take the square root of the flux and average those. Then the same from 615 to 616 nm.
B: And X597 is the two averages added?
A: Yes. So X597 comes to 6.40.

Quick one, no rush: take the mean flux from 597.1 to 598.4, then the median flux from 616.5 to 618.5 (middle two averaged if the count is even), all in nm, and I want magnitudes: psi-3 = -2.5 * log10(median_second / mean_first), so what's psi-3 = 0.03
